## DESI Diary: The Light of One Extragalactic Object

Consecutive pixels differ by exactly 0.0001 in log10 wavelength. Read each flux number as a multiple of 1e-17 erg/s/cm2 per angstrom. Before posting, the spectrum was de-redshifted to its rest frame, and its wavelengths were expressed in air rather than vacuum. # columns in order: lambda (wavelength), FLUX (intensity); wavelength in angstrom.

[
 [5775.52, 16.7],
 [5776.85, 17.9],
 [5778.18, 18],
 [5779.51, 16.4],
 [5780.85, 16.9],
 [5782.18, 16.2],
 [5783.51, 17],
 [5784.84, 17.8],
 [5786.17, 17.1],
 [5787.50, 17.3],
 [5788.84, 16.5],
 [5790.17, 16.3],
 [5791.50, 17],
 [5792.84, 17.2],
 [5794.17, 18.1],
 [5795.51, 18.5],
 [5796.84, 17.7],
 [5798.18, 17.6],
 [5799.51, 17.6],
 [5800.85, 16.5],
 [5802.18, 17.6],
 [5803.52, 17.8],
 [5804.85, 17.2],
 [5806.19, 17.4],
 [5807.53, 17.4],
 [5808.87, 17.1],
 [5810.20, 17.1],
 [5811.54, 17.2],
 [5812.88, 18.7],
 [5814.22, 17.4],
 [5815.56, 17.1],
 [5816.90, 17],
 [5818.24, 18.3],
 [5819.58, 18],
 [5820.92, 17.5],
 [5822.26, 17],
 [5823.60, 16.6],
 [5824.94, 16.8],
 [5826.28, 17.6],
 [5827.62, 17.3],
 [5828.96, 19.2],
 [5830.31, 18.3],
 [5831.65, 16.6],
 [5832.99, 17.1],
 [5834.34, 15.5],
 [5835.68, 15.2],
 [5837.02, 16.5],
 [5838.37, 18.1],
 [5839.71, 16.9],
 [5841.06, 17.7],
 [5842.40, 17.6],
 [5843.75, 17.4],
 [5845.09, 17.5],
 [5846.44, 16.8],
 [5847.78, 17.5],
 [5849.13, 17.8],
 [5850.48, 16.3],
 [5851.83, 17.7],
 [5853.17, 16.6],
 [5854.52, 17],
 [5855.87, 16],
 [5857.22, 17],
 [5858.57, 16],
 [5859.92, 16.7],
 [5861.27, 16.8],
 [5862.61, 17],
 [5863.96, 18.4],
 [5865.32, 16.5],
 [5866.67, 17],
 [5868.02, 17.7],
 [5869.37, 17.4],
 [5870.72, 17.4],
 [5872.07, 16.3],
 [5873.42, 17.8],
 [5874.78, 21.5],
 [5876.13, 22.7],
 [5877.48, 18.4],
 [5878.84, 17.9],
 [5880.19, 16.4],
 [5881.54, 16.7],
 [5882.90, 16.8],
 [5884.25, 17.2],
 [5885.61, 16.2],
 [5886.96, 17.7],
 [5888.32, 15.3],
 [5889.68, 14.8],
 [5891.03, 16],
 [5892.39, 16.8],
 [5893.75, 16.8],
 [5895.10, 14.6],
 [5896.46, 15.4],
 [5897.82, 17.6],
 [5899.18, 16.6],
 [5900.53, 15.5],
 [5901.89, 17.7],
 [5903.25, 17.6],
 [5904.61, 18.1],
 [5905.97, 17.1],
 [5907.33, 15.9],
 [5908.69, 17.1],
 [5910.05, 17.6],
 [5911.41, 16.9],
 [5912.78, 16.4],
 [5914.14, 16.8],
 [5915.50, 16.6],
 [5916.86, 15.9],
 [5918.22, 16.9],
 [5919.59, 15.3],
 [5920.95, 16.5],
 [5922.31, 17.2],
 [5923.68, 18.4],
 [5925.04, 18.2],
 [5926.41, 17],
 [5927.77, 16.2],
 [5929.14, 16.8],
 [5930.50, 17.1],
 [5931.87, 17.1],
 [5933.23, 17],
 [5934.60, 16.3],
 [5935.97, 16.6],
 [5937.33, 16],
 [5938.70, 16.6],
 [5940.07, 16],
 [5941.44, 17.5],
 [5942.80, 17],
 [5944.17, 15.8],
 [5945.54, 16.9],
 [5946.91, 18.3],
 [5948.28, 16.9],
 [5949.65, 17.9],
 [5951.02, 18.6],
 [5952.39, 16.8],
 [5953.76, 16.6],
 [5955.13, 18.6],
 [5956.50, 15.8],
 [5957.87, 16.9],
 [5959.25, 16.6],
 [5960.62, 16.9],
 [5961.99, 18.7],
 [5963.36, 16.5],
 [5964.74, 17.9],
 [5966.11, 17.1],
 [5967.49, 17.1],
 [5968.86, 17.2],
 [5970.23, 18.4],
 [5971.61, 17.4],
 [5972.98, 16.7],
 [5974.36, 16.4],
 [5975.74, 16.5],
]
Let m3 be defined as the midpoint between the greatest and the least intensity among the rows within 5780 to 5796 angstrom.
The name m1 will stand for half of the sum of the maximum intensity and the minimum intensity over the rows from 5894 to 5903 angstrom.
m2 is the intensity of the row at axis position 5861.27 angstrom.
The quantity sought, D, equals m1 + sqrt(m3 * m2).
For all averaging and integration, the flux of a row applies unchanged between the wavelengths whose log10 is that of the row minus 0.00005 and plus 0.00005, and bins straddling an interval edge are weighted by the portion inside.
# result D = 33.2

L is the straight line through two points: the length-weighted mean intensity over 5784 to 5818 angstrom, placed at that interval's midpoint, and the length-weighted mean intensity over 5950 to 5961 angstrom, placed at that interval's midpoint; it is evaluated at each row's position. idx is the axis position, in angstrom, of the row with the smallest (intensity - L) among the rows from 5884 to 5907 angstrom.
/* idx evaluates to 5895.10 angstrom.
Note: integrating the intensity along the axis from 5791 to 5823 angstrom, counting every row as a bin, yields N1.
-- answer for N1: 560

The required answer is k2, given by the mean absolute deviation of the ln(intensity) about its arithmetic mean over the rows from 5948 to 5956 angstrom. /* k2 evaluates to 0.046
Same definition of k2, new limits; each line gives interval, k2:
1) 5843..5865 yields 0.030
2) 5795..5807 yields 0.020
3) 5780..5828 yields 0.025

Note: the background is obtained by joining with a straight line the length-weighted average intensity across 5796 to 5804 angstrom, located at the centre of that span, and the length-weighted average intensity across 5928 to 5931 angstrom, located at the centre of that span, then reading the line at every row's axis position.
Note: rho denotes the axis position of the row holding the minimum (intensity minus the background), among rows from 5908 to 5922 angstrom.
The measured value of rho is 5919.59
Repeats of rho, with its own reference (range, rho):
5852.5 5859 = 5855.87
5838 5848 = 5846.44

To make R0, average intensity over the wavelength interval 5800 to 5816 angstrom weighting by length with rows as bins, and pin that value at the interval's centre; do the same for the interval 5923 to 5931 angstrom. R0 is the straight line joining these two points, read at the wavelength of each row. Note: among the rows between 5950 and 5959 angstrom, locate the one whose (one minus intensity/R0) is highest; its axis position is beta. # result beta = 5956.50 angstrom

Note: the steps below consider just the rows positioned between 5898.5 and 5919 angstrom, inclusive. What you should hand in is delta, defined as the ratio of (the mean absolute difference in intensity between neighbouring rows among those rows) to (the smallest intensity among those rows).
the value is 0.052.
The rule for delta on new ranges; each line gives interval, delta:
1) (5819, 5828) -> 0.027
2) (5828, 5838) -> 0.069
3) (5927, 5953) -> 0.051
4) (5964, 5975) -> 0.036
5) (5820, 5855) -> 0.054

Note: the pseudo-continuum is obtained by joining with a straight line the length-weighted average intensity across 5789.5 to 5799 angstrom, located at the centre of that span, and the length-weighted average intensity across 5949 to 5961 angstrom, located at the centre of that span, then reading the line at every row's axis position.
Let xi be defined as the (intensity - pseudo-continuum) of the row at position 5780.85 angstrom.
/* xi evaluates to -0.62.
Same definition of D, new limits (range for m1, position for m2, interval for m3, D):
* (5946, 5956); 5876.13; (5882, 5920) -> 36.9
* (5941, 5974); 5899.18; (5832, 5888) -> 35.0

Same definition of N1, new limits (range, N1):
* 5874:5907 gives 565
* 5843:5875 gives 550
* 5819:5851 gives 550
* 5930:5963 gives 562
